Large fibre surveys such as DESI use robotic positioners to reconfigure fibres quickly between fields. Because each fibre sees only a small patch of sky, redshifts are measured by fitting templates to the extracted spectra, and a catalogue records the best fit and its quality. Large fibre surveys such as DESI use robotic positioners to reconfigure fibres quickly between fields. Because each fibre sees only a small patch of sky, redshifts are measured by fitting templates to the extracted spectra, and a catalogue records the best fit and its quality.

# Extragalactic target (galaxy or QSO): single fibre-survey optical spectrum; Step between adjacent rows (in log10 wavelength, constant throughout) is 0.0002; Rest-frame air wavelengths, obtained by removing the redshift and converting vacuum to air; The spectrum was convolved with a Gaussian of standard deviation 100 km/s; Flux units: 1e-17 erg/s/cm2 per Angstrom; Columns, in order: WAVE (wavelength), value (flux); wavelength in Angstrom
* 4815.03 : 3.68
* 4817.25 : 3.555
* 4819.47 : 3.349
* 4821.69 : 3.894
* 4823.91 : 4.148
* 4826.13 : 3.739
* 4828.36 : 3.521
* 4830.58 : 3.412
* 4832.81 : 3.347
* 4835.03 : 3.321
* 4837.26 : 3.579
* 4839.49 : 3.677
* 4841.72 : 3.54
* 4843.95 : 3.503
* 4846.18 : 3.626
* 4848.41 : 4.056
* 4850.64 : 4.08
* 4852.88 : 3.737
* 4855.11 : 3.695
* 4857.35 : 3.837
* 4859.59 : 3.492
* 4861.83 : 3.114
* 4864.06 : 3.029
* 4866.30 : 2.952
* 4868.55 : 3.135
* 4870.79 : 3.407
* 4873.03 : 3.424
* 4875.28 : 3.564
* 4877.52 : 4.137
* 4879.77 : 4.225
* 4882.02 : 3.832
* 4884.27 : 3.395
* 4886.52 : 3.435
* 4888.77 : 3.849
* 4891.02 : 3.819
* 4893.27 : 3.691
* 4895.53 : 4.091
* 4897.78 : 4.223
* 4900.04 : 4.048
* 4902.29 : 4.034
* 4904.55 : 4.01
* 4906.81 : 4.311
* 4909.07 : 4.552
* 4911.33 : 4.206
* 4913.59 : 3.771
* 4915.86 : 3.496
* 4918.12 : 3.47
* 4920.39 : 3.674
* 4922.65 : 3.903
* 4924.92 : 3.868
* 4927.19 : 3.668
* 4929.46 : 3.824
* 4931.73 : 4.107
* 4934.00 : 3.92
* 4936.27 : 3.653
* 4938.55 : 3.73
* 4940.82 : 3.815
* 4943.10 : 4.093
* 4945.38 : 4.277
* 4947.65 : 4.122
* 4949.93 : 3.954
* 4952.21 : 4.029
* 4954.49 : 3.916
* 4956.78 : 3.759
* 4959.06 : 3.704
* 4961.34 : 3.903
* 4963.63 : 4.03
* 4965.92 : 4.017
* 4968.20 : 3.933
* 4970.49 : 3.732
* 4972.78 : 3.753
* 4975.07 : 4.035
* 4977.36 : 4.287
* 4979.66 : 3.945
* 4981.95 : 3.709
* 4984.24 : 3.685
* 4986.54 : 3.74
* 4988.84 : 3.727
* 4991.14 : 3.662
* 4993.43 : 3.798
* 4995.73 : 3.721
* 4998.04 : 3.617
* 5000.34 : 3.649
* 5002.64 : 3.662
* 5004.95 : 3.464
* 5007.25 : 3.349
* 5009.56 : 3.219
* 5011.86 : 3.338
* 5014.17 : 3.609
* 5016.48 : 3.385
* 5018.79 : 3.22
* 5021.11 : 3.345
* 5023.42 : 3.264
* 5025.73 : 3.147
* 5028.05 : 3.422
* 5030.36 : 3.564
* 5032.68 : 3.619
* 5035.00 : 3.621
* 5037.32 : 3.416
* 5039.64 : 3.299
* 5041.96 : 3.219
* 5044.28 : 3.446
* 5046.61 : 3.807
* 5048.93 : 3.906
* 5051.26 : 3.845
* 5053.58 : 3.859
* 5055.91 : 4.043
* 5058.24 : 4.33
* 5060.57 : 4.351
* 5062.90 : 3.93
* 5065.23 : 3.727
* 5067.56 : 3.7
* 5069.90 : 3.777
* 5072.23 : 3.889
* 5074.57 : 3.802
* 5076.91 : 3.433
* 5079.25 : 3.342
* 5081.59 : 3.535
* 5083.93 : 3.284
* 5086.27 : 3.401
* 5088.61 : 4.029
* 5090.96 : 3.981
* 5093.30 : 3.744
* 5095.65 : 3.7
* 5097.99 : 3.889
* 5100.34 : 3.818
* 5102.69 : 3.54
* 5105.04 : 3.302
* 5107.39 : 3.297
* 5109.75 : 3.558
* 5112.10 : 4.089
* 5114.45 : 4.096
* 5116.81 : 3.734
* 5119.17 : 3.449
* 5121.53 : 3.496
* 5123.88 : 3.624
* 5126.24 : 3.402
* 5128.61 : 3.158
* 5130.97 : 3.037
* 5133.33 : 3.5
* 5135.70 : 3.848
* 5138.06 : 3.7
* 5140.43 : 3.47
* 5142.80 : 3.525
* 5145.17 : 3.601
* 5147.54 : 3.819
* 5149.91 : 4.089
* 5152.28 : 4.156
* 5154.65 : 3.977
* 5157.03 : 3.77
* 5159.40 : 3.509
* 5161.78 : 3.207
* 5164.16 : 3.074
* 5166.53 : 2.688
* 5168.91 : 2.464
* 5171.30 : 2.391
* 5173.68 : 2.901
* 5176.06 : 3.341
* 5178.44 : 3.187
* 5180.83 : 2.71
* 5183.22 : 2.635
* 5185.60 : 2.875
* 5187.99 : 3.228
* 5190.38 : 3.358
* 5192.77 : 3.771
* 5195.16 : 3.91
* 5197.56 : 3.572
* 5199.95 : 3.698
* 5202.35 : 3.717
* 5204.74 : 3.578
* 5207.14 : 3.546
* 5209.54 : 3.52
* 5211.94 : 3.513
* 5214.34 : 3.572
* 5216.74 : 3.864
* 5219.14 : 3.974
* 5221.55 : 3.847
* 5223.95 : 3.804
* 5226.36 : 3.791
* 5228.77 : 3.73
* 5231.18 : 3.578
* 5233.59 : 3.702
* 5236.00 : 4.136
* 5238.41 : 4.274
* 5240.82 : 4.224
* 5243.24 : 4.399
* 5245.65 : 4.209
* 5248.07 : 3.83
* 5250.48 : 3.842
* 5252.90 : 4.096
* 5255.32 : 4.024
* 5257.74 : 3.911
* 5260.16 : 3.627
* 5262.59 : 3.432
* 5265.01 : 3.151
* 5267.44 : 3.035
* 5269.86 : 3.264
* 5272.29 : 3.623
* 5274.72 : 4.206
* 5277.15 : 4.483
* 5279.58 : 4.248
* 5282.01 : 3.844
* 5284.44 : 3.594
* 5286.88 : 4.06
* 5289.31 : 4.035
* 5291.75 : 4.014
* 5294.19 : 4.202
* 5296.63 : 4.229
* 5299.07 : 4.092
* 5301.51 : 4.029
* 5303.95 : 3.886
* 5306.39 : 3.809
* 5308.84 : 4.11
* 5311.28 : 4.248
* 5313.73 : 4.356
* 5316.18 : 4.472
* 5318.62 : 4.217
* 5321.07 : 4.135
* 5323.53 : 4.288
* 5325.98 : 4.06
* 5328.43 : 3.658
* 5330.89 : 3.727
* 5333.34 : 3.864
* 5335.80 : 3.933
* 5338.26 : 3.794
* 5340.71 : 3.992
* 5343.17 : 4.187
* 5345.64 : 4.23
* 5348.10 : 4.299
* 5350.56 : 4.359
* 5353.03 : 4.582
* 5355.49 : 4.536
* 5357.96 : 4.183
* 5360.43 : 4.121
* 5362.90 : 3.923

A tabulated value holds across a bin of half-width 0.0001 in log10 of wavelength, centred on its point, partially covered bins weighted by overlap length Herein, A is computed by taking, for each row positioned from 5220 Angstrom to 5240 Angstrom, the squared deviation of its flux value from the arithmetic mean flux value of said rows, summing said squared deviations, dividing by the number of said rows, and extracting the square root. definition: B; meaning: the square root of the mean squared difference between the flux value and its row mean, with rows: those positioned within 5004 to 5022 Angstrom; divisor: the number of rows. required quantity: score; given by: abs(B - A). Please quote 0.10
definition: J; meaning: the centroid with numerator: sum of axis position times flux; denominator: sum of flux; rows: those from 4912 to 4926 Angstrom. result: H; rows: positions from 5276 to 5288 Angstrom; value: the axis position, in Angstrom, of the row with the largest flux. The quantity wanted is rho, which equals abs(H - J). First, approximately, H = 5277.15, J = 4919.4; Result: 357.8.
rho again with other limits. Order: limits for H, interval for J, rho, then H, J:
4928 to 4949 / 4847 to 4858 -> 92.6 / 4945.38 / 4852.8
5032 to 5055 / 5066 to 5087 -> 27.7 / 5048.93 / 5076.6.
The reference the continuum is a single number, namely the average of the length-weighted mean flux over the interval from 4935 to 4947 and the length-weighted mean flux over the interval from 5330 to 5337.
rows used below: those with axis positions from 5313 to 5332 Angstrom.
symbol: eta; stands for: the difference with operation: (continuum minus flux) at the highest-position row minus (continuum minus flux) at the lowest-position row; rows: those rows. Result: 0.63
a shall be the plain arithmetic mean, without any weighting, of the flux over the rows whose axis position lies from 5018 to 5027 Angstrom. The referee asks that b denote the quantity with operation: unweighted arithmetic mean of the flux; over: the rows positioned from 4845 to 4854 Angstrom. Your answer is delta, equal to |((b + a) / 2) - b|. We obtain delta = 0.32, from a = 3.24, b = 3.9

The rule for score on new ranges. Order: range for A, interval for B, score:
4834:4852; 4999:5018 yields 0.09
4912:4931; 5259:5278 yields 0.32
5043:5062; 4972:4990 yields 0.08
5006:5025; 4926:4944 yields 0.05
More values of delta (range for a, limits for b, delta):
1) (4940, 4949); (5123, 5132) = 0.39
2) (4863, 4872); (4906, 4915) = 0.54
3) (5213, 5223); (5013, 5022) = 0.21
